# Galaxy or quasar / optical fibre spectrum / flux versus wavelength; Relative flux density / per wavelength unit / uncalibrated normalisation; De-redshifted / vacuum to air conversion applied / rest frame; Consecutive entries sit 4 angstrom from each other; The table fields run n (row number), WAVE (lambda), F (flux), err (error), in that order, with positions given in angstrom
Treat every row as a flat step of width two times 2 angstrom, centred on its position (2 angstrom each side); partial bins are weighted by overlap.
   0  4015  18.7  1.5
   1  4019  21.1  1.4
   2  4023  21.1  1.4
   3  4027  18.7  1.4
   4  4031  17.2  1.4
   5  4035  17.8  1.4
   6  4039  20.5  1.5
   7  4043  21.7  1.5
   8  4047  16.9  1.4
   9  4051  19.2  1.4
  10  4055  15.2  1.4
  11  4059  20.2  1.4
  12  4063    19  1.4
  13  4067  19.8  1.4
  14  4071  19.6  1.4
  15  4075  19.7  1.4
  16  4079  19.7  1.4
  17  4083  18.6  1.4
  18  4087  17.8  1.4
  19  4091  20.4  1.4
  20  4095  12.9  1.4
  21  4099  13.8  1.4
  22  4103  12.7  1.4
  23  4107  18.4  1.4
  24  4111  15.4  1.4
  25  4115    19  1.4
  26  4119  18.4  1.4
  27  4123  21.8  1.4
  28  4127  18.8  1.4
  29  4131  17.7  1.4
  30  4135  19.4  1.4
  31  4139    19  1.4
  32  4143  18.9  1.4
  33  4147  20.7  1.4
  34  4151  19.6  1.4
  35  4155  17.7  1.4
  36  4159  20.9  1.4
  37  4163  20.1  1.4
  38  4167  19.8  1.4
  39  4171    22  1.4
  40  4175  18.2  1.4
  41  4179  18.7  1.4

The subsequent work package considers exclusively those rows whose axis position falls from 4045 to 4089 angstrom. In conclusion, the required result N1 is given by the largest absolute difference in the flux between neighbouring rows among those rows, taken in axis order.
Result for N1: 5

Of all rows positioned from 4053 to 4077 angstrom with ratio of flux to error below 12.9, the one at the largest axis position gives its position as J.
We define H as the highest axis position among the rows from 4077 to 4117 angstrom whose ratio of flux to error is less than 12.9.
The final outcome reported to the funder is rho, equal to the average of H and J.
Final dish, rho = 4083 angstrom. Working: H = 4111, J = 4055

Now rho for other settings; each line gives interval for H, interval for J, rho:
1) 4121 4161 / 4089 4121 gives 4133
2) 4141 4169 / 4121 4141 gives 4143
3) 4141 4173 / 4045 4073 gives 4105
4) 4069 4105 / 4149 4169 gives 4129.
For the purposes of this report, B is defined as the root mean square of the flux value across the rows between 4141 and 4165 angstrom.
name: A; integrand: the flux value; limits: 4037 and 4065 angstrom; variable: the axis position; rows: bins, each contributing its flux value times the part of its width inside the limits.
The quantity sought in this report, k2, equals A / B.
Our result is 27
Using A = 531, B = 19.7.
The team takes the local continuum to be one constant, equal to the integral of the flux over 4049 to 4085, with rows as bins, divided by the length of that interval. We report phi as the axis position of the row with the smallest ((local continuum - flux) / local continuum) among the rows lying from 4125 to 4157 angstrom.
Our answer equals 4147 angstrom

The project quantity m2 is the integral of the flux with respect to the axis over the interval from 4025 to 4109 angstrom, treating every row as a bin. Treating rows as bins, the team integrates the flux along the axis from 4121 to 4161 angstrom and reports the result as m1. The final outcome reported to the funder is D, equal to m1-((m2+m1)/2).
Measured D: -371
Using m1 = 778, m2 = 1519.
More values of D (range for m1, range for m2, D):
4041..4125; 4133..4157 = 530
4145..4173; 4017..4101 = -500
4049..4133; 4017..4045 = 480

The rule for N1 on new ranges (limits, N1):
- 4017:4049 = 5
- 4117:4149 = 3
